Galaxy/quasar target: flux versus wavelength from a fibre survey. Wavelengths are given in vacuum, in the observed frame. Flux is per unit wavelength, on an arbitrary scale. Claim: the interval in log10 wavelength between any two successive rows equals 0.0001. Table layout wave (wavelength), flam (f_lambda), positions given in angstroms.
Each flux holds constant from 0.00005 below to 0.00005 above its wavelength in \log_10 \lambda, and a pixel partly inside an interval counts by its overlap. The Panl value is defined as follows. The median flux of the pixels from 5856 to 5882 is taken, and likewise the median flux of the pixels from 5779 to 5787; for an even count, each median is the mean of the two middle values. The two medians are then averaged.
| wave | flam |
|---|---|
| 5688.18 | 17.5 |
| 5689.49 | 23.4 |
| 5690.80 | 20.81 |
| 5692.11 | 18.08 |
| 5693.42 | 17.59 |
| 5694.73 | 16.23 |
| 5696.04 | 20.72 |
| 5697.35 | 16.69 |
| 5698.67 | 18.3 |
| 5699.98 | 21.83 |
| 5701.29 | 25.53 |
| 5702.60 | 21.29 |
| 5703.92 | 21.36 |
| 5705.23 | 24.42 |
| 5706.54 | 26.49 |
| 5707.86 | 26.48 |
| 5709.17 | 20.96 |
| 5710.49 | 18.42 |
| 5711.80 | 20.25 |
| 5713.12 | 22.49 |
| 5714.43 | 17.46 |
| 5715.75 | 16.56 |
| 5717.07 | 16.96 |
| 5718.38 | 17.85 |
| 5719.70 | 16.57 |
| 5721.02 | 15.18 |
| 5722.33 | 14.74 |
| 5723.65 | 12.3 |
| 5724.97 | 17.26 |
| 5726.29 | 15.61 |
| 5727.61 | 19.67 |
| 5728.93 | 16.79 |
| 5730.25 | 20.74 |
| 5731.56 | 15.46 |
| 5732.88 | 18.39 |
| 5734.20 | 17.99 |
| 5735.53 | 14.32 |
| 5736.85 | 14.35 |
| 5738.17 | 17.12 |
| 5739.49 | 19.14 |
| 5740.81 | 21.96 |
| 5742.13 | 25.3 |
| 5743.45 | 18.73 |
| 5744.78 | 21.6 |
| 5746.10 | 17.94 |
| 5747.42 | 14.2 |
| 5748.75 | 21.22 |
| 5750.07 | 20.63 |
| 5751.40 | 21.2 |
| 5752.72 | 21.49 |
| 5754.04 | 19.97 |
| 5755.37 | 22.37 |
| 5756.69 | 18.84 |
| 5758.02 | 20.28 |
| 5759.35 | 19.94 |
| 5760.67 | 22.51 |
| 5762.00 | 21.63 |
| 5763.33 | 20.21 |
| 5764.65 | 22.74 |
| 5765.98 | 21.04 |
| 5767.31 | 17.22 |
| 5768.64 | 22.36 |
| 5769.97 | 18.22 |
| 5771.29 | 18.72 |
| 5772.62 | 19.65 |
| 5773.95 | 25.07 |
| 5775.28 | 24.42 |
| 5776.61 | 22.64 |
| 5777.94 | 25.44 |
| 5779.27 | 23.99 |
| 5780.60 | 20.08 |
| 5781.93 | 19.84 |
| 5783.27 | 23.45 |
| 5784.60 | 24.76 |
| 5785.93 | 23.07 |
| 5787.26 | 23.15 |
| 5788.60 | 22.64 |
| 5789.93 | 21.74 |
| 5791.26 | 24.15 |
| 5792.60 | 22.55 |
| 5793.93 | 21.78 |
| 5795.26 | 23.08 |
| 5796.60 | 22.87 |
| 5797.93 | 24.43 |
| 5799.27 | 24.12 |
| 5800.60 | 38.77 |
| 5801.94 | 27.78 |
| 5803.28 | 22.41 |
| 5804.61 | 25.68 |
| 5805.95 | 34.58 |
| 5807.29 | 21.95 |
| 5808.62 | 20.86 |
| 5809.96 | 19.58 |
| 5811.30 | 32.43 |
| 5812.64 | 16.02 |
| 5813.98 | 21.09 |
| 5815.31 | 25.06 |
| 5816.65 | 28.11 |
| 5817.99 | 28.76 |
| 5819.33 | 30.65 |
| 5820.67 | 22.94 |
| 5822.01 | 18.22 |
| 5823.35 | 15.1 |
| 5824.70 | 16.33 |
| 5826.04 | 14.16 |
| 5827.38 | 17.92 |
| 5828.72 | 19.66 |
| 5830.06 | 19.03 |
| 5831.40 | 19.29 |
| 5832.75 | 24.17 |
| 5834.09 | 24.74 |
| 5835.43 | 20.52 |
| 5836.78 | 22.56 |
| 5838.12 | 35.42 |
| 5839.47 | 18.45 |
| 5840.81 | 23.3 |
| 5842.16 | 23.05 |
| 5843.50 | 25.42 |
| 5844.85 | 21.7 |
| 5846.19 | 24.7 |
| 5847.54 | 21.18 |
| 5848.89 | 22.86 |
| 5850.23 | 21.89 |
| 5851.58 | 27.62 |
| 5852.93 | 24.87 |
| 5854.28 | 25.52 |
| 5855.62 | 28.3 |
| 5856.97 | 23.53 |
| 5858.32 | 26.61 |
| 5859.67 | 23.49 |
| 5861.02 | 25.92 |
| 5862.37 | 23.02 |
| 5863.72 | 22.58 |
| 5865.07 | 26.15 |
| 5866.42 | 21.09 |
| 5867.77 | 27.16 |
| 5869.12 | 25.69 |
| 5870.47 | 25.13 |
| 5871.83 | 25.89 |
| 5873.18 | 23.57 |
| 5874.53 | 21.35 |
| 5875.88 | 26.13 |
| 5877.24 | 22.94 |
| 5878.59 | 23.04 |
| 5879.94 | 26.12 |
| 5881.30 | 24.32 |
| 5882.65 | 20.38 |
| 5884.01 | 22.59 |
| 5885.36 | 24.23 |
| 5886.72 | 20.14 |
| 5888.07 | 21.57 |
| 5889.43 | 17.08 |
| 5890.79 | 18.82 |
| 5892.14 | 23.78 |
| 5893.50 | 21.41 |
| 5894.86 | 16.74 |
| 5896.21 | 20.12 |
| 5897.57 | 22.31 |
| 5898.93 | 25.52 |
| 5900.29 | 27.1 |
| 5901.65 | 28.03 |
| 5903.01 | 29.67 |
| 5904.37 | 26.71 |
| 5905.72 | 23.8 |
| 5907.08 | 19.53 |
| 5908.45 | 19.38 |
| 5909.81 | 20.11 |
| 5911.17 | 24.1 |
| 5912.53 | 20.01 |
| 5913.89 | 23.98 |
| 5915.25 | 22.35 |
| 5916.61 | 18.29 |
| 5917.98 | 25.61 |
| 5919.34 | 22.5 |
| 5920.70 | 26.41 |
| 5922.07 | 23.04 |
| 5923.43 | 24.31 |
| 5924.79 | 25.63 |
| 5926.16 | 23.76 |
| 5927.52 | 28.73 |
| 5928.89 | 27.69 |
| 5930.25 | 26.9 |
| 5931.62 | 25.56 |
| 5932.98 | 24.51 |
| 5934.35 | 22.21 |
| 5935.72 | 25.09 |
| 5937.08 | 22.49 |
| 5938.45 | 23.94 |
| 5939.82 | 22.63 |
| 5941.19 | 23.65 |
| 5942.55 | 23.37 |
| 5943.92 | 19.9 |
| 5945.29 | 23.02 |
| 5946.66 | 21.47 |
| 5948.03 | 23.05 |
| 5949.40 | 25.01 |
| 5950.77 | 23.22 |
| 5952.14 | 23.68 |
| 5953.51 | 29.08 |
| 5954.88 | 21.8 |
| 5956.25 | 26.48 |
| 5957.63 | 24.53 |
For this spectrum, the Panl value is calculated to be 23.8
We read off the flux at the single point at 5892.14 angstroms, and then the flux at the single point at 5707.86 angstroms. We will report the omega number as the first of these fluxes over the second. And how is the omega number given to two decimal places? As 0.90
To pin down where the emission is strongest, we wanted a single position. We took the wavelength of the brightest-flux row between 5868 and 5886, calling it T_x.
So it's 5875.88 angstroms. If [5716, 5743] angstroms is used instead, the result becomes 5742.13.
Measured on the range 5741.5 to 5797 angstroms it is 5777.94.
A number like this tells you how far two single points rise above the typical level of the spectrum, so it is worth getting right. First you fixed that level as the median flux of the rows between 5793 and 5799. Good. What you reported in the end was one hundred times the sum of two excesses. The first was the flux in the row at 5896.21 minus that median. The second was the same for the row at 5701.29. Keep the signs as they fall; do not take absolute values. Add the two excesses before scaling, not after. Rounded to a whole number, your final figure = -30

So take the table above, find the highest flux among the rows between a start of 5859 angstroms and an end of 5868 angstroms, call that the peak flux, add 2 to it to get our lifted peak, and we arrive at 29.2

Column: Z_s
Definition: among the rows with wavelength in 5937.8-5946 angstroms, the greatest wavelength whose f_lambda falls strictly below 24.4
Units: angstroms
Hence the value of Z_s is 5945.29 angstroms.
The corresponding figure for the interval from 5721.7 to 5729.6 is 5728.93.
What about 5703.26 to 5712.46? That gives 5711.80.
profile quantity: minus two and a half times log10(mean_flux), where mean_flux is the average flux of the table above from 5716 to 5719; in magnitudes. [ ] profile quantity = -3.10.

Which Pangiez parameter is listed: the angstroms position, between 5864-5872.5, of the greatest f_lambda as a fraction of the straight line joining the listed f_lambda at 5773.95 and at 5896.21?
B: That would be 5867.77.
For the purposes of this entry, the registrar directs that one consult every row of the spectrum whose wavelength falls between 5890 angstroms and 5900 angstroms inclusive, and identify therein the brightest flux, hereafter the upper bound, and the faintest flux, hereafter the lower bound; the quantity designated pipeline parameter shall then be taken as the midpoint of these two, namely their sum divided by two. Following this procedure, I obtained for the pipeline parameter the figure 21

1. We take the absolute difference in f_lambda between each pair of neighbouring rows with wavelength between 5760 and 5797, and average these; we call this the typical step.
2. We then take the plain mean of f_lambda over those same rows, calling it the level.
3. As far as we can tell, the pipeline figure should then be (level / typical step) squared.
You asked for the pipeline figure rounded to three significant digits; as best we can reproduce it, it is 133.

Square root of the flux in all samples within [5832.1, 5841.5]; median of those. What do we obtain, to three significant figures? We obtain 4.83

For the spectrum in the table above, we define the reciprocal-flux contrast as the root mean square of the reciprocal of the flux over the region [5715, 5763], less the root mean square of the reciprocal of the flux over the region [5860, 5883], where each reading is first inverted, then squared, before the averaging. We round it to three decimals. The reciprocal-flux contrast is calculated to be 0.014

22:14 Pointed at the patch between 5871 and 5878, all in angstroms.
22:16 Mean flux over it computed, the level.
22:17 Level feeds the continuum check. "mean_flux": 24.0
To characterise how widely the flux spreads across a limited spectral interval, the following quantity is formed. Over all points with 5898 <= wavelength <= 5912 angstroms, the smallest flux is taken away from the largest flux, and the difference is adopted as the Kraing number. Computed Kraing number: 10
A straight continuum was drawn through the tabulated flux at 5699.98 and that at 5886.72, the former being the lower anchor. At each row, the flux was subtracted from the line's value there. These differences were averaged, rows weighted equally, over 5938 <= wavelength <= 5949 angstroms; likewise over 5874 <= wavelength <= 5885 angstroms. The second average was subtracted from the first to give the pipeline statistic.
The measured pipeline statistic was 0.2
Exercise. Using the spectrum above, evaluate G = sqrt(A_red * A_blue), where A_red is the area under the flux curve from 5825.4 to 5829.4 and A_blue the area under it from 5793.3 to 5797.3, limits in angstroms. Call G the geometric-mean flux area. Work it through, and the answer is 79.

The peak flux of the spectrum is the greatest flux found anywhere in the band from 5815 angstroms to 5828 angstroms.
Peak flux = 30.65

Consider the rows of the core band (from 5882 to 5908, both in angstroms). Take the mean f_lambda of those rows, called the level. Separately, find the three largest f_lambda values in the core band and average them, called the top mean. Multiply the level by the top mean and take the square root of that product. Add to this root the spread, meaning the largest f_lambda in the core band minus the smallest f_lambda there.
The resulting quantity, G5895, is 38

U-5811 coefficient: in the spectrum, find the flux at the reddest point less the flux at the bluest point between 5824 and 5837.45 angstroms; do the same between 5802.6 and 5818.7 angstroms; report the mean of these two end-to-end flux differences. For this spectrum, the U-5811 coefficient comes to 6.3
